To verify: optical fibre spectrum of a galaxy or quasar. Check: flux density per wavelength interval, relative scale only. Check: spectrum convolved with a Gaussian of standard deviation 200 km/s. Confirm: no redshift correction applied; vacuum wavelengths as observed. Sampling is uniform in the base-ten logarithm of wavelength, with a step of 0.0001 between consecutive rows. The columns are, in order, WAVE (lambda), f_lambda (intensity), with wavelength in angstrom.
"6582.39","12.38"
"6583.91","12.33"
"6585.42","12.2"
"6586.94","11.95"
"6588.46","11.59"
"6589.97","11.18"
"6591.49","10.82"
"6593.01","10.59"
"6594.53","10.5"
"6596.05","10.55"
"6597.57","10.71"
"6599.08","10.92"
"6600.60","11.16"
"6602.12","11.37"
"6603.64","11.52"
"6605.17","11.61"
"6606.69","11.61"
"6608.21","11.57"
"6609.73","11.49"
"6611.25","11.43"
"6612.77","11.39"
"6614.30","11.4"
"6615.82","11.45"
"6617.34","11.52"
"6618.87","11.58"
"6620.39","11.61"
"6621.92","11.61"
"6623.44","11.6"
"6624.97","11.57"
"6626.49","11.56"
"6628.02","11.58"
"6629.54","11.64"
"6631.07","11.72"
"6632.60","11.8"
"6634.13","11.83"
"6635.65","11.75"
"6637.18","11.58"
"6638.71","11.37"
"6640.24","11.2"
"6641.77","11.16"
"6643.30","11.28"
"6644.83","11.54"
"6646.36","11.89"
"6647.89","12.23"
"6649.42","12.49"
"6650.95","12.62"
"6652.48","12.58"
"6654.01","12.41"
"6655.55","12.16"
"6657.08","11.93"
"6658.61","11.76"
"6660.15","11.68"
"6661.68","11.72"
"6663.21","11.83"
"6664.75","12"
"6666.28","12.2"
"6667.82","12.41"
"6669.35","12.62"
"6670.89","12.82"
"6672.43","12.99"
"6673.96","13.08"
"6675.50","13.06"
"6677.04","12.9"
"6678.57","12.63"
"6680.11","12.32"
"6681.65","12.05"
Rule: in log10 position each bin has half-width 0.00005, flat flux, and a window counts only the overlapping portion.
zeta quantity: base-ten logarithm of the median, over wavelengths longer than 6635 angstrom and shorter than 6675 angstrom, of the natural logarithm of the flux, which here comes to 0.3948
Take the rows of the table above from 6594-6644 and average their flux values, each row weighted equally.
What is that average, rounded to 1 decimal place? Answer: 11.4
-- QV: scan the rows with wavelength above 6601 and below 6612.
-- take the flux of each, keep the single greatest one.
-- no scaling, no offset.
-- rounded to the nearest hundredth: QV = 11.61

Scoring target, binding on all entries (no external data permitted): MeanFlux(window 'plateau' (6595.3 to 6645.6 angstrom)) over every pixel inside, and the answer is 11.4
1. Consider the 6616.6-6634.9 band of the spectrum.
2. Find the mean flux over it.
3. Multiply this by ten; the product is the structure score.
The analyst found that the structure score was 116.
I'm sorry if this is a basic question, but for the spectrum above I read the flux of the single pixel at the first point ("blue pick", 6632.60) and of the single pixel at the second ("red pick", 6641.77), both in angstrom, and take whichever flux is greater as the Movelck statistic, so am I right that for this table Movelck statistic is 11.8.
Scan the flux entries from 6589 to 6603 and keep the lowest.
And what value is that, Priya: 10.5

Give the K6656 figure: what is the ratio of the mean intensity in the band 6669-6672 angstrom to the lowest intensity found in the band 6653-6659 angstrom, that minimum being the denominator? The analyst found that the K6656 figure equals 1.08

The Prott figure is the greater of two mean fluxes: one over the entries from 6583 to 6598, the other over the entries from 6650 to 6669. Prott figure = 12.1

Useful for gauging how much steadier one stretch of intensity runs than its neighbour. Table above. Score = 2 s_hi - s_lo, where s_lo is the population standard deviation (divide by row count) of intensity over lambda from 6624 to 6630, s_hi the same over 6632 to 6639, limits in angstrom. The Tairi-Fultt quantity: 0.3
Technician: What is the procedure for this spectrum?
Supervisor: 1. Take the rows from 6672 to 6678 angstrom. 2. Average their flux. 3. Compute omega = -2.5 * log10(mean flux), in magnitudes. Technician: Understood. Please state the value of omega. -2.79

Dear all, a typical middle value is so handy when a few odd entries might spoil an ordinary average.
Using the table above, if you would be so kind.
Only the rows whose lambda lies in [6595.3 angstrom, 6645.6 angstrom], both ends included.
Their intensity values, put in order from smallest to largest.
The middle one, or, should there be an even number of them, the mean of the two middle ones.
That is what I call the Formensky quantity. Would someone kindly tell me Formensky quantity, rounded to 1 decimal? 11.5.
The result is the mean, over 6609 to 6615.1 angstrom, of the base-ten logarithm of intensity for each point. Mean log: 1.058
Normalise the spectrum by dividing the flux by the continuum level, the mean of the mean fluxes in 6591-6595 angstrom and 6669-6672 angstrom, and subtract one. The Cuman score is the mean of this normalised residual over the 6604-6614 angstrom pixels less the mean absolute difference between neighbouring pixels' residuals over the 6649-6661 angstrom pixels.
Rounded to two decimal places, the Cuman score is -0.03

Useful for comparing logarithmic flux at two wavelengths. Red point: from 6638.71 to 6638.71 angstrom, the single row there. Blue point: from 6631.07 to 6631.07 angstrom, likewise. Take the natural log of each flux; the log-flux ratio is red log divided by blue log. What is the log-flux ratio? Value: 0.99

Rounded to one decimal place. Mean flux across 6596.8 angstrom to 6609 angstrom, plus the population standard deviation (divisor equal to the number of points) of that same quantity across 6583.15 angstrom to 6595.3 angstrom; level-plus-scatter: 12.0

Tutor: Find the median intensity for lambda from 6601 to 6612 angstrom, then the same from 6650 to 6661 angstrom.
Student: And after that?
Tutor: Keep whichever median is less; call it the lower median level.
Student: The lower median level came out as 11.5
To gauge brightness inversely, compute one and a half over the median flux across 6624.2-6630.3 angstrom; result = 0.130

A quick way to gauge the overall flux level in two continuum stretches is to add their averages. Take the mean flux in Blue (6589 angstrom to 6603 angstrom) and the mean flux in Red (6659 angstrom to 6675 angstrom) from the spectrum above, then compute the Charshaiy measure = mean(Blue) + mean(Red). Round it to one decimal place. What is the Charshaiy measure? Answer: 23.2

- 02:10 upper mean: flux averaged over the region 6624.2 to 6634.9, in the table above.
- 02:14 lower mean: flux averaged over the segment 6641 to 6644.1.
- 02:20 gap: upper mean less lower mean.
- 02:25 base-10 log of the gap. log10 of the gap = -0.3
